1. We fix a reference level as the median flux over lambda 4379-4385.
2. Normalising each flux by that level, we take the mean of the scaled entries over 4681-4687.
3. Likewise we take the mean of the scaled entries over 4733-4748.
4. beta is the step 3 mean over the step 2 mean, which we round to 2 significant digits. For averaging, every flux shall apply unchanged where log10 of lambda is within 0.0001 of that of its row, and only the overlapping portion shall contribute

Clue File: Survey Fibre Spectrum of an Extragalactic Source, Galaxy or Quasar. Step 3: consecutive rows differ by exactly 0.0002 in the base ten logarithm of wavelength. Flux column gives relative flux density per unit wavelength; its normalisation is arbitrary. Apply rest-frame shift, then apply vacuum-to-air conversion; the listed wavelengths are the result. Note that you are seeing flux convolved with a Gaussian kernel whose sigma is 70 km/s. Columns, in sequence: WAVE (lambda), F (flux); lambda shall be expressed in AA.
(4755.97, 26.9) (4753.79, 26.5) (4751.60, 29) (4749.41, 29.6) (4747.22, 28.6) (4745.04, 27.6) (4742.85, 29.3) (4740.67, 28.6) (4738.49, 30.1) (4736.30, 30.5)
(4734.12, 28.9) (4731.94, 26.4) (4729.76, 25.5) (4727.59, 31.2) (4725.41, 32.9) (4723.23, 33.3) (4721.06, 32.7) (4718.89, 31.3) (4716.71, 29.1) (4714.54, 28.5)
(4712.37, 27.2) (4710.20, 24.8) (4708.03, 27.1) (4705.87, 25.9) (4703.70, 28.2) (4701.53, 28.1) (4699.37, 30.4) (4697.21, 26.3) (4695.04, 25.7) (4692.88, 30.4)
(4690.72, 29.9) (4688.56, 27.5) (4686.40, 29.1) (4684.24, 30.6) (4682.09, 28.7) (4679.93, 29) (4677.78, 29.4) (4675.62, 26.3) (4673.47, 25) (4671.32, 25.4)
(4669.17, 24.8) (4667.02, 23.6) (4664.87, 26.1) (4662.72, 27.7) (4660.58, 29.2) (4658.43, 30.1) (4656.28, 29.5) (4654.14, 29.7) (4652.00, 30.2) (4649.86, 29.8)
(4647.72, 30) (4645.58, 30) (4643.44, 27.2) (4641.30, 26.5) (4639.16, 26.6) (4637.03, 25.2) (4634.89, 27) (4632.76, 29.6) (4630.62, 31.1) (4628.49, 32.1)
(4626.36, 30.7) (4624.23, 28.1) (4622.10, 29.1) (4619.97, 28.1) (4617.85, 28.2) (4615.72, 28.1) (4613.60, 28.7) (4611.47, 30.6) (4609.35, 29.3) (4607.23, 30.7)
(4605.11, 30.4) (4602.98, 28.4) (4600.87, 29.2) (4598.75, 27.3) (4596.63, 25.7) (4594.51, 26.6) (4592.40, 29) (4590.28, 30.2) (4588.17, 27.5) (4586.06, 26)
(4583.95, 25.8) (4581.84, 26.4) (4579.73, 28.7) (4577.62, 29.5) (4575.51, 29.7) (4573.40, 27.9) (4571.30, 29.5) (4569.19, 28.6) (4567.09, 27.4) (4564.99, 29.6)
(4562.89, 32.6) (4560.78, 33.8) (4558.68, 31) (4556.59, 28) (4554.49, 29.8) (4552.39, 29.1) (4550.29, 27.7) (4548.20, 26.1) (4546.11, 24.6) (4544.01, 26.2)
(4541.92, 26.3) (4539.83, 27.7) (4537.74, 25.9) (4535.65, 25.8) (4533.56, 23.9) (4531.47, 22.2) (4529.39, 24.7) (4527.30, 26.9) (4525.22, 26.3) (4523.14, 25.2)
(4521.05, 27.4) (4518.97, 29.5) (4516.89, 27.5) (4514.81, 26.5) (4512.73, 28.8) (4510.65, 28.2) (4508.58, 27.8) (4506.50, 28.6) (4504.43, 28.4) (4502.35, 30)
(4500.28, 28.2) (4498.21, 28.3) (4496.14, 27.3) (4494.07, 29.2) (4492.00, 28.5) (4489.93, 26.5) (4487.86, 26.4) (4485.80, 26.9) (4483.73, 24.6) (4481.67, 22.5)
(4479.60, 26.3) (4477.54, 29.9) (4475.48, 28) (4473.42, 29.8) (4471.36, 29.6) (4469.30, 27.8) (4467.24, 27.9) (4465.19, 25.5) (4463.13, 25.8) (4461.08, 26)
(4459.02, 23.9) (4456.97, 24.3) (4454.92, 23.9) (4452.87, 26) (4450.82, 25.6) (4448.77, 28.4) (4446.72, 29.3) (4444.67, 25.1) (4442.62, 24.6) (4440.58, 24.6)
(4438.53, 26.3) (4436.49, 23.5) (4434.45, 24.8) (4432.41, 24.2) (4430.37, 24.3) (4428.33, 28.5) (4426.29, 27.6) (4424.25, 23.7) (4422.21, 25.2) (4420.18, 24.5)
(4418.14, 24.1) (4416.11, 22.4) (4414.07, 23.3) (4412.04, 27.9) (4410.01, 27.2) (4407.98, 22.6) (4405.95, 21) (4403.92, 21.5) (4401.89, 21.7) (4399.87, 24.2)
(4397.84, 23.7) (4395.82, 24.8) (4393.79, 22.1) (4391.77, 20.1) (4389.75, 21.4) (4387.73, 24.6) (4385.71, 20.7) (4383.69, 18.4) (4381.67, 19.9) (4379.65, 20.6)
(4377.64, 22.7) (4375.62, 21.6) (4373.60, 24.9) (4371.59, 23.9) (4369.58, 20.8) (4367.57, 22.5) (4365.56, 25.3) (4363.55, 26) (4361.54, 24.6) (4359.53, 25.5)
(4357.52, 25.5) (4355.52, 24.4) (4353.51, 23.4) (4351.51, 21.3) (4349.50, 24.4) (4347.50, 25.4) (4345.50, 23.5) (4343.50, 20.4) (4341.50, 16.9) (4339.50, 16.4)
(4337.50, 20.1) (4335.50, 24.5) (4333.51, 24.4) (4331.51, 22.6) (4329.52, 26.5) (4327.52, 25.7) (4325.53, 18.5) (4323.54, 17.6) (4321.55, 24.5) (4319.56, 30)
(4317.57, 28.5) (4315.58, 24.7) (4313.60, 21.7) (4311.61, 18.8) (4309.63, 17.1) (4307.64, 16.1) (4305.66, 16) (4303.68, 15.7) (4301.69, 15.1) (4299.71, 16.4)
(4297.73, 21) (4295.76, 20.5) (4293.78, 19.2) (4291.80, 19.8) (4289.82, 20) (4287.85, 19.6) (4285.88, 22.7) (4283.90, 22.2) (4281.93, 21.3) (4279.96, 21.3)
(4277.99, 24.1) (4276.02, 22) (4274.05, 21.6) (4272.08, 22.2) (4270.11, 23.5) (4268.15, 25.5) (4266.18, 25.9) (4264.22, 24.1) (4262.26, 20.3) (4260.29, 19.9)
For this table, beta 0.99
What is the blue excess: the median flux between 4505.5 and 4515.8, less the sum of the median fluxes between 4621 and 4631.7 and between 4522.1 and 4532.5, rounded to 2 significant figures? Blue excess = -28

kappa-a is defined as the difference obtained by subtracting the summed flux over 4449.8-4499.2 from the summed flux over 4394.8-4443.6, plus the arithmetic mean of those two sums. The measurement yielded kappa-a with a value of 559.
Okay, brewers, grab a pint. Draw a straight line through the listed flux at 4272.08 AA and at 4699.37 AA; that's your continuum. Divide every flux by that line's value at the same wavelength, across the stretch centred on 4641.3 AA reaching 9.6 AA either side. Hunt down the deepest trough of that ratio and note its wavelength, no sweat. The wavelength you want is 4637.03 AA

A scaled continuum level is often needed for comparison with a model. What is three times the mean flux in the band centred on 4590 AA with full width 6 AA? 87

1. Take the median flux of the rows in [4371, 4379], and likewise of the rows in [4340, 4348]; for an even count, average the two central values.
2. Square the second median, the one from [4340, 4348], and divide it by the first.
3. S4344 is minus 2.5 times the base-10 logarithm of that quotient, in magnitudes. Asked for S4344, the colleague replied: -3.29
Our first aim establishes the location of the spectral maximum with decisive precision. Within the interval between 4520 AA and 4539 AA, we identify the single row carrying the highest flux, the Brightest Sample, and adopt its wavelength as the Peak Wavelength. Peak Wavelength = 4521.05 AA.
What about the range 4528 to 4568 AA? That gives 4560.78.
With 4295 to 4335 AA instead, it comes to 4319.56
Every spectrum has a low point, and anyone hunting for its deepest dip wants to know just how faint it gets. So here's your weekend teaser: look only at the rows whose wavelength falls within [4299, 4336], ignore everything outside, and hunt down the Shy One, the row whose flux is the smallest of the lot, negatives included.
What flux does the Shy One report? 15.1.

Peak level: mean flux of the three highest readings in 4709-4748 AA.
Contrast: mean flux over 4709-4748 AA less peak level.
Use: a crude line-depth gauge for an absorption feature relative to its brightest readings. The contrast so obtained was -3.72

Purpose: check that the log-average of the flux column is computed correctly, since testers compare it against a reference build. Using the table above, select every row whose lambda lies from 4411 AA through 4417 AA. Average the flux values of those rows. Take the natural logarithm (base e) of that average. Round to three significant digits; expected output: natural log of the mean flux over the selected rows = 3.20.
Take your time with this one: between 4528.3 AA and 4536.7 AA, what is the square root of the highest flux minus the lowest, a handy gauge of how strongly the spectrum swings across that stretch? 1.9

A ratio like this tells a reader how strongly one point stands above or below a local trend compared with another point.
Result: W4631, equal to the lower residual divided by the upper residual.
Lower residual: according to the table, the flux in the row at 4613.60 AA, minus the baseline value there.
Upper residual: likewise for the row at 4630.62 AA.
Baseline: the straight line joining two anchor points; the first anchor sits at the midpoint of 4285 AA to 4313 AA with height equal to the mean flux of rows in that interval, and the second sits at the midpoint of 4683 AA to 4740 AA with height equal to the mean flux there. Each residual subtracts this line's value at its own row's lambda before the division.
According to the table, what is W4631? 0.5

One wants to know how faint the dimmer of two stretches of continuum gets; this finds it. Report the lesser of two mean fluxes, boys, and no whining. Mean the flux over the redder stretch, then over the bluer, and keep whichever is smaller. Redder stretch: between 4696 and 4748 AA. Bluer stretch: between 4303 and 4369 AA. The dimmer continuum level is 22.4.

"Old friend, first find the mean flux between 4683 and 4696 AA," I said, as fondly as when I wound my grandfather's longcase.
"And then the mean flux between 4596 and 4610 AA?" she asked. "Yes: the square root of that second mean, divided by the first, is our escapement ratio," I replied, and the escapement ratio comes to 0.186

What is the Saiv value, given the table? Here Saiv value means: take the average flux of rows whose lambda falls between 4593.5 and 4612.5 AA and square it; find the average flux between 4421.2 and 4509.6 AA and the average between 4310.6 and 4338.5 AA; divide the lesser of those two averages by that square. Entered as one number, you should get 0.0285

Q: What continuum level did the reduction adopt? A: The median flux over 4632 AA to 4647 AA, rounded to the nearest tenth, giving 27.0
